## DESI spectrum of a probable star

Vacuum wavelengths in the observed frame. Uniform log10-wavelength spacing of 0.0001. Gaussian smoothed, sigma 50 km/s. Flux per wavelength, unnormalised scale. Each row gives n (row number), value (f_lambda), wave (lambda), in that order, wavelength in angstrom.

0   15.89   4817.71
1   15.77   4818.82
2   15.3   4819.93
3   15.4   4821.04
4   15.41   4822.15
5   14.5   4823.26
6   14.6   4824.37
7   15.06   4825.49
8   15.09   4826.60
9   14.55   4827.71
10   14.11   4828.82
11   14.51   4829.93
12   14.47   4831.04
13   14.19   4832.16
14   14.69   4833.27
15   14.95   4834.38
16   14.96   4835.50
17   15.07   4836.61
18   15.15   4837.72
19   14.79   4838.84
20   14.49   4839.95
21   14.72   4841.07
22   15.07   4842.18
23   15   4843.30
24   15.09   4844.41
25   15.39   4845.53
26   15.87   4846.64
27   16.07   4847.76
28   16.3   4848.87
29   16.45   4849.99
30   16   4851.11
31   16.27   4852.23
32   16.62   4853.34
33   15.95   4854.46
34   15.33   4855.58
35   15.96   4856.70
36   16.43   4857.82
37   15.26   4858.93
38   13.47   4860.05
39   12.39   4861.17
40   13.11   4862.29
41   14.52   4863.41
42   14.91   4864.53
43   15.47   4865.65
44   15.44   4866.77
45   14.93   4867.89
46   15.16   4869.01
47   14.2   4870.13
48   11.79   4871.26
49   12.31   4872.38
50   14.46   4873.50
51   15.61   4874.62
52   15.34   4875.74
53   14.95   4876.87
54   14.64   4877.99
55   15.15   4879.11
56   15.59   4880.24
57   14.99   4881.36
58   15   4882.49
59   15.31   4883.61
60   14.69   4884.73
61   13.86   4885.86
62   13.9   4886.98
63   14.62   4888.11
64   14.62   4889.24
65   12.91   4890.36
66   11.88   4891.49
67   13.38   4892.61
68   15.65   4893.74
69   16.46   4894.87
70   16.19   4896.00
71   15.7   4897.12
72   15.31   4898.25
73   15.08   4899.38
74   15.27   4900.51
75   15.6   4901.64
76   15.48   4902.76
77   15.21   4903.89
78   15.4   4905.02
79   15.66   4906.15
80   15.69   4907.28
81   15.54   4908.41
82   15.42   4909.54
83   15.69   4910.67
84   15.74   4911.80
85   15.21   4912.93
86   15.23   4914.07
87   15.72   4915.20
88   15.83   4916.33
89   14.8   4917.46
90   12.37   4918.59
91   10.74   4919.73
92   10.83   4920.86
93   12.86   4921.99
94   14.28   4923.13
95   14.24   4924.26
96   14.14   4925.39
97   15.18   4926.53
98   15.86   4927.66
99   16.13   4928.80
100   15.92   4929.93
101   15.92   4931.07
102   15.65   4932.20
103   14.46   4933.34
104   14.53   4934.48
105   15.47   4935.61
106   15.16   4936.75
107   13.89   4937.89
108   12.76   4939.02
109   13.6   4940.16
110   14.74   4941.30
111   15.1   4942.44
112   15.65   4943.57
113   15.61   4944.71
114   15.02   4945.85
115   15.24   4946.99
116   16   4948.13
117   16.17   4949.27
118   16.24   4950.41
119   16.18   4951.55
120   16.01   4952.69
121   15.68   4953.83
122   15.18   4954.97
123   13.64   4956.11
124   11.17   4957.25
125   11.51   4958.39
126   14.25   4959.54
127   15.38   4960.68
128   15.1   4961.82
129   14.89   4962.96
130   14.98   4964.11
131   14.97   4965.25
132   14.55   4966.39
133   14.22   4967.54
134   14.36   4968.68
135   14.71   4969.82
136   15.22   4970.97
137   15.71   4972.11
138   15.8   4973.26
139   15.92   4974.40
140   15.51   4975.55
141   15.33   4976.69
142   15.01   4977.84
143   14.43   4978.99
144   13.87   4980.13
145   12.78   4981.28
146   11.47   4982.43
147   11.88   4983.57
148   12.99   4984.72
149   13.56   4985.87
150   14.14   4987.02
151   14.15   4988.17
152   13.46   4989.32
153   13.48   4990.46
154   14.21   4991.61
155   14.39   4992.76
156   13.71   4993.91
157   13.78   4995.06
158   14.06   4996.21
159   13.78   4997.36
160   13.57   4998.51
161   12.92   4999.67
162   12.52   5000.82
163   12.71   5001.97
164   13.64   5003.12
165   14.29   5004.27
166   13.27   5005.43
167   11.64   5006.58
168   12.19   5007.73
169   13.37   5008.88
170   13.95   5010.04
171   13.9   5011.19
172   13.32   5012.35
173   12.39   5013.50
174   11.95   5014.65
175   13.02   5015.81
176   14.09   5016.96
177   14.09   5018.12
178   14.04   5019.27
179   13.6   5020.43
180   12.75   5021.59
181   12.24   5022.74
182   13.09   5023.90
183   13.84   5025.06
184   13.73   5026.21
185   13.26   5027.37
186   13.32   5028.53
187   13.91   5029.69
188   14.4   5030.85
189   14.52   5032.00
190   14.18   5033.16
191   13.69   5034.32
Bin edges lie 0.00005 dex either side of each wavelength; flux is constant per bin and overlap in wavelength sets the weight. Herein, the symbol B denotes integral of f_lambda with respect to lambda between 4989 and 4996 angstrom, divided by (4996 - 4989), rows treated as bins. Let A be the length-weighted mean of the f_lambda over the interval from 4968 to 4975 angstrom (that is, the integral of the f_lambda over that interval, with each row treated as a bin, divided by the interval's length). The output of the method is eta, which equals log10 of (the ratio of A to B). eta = 0.04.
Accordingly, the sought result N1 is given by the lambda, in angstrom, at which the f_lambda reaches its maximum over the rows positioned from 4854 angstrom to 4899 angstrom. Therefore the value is 4894.87 angstrom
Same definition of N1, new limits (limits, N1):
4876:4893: 4880.24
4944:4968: 4950.41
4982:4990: 4988.17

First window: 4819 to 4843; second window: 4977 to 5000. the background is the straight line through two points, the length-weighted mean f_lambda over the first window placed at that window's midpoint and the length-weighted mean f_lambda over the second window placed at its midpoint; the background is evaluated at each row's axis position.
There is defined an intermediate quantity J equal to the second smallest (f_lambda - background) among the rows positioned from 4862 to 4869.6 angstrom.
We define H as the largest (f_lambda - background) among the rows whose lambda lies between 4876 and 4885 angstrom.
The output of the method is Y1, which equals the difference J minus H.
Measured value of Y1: -1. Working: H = 1.1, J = 0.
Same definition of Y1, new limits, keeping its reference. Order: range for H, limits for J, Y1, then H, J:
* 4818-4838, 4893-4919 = 0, 0.8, 1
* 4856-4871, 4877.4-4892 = -3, 1.8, -1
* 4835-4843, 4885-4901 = -2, 0.4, -1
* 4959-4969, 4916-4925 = -5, 1.6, -3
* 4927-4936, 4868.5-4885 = -4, 2.1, -2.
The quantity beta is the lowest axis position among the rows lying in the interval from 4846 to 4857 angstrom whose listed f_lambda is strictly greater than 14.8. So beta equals 4846.64 angstrom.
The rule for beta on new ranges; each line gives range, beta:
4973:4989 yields 4973.26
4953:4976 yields 4953.83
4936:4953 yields 4936.75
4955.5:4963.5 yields 4960.68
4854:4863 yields 4854.46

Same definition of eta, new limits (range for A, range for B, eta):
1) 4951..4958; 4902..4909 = -0.03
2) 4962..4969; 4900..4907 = -0.02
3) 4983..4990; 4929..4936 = -0.06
